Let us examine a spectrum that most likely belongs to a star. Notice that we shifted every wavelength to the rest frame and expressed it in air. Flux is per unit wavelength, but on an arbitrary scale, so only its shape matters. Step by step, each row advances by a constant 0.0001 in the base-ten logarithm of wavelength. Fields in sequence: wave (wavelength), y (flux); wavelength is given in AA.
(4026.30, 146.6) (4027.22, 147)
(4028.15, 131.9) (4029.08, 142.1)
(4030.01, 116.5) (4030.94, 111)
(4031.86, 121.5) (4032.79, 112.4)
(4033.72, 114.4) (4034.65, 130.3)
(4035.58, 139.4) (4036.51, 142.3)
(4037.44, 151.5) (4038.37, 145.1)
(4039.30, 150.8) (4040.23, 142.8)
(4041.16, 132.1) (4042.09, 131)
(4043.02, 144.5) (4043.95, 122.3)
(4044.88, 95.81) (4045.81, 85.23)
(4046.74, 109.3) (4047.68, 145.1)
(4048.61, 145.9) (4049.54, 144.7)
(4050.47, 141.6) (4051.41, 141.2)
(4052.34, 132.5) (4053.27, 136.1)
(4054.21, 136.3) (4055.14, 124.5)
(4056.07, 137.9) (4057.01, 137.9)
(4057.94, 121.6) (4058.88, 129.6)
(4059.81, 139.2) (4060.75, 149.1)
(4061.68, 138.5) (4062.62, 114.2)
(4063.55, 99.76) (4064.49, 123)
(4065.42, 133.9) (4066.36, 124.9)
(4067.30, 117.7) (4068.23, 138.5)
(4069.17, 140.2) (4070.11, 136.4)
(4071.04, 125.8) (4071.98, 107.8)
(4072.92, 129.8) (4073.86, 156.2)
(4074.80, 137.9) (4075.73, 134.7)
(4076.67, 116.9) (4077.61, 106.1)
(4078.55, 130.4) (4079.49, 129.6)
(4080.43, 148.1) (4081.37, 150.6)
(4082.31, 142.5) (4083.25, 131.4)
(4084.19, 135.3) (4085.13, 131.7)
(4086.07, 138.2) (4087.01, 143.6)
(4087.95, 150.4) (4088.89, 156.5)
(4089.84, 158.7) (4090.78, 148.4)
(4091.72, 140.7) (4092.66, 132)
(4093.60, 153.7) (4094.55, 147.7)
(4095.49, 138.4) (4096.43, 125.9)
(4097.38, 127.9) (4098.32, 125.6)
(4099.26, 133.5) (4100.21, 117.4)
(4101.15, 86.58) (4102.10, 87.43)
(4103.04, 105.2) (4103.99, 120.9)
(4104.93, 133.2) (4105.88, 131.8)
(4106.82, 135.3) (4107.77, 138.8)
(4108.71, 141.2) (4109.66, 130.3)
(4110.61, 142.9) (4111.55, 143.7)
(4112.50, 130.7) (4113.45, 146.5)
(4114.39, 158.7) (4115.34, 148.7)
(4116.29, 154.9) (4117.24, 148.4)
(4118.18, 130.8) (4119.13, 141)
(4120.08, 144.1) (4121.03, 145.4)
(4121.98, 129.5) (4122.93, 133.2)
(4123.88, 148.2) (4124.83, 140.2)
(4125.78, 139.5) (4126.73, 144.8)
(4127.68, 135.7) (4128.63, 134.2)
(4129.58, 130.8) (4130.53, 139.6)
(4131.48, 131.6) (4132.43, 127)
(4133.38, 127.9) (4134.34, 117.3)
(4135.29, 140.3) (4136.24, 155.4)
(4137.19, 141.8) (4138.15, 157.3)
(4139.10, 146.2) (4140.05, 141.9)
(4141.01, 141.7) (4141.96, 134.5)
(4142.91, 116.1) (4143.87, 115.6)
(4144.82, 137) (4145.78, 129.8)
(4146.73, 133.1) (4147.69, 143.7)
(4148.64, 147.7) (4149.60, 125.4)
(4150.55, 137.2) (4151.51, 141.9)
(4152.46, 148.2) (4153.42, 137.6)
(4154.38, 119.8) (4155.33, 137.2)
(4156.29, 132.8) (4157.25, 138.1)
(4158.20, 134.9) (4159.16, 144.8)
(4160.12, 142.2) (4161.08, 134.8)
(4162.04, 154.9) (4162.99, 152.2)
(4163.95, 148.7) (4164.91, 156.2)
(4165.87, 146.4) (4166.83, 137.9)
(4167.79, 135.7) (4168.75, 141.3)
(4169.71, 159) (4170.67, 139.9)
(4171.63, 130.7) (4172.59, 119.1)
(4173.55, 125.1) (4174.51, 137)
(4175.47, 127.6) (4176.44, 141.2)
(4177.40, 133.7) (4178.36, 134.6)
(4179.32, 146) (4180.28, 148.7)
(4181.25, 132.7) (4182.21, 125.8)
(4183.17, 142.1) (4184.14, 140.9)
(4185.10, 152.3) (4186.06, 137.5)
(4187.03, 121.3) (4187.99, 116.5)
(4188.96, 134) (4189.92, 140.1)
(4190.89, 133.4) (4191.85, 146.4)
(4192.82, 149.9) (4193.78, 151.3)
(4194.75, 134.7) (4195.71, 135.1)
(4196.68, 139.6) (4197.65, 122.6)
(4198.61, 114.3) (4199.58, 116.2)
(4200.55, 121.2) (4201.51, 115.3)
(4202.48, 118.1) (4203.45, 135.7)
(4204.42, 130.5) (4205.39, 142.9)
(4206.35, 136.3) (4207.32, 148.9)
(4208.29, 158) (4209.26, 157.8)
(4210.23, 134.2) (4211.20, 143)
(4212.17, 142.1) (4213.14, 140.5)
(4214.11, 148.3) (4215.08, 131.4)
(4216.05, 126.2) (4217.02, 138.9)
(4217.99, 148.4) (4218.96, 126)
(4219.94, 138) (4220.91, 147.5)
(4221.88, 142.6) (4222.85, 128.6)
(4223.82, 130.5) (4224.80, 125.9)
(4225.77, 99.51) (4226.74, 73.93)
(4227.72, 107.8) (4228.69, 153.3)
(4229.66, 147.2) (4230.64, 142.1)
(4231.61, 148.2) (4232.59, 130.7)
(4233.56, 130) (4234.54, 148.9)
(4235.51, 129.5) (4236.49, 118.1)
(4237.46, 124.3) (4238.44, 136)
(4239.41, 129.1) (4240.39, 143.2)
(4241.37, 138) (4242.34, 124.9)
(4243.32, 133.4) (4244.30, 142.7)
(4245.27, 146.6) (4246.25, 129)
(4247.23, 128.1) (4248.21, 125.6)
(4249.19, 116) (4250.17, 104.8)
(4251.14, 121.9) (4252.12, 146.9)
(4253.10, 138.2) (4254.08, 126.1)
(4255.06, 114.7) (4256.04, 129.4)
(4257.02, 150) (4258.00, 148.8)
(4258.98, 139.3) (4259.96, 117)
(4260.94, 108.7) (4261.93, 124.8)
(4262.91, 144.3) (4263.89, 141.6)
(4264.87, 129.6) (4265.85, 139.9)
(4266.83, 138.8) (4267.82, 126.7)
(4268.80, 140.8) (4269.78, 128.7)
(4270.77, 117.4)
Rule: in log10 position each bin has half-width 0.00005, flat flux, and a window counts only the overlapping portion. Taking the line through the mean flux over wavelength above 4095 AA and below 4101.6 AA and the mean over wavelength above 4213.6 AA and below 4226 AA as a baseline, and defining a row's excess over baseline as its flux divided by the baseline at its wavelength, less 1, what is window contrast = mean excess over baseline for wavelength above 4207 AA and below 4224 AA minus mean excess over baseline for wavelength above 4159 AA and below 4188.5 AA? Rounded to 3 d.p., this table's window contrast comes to -0.018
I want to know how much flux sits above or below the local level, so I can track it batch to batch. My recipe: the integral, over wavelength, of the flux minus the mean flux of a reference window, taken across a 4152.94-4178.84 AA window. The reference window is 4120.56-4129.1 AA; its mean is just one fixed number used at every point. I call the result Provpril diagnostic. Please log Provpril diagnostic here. -8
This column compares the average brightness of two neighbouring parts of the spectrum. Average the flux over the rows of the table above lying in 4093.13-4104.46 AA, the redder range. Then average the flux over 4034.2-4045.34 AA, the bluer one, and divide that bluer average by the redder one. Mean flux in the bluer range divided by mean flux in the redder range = 1.11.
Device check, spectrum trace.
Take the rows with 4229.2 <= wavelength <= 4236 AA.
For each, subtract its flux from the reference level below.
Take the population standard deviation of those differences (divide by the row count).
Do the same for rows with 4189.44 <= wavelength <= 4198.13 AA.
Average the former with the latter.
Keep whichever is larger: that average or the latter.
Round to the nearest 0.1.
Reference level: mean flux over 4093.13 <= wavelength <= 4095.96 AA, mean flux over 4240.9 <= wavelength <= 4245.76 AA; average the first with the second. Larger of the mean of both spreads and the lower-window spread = 8.6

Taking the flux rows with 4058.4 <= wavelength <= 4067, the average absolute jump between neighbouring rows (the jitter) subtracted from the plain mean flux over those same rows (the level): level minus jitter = 114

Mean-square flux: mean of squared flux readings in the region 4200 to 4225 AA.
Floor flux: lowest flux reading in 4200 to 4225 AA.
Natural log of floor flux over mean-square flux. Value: -5.10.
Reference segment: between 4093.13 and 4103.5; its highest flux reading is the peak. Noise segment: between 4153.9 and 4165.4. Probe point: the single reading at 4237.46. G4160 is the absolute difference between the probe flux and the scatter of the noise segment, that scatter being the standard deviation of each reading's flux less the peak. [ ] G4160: 114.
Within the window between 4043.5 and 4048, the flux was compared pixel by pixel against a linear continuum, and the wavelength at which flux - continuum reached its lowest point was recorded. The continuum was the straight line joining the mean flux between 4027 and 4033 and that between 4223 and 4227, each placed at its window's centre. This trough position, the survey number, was 4045.81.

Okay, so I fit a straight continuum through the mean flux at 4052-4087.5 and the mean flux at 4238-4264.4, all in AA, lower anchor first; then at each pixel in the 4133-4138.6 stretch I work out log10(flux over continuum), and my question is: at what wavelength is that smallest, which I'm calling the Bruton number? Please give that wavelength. 4134.34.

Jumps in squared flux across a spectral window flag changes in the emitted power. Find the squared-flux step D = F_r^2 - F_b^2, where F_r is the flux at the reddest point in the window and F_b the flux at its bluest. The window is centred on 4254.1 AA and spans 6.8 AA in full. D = 7640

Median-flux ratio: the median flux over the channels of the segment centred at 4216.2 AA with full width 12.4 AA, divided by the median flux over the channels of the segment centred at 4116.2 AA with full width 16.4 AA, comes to 0.98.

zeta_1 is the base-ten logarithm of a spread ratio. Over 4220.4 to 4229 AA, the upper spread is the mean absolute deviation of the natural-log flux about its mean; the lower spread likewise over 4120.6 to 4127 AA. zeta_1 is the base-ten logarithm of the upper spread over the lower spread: 0.67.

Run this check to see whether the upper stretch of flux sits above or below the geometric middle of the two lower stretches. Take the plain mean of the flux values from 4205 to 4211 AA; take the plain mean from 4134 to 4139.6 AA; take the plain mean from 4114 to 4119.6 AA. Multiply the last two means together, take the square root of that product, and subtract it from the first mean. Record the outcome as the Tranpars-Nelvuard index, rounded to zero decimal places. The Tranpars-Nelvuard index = 1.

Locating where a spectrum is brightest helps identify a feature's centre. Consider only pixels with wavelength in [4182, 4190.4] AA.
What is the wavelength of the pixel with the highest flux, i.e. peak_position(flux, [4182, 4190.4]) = 4185.10 AA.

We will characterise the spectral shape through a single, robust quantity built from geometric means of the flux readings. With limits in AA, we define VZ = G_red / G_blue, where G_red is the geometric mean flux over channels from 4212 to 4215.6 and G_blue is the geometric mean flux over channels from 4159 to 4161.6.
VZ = 1.00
